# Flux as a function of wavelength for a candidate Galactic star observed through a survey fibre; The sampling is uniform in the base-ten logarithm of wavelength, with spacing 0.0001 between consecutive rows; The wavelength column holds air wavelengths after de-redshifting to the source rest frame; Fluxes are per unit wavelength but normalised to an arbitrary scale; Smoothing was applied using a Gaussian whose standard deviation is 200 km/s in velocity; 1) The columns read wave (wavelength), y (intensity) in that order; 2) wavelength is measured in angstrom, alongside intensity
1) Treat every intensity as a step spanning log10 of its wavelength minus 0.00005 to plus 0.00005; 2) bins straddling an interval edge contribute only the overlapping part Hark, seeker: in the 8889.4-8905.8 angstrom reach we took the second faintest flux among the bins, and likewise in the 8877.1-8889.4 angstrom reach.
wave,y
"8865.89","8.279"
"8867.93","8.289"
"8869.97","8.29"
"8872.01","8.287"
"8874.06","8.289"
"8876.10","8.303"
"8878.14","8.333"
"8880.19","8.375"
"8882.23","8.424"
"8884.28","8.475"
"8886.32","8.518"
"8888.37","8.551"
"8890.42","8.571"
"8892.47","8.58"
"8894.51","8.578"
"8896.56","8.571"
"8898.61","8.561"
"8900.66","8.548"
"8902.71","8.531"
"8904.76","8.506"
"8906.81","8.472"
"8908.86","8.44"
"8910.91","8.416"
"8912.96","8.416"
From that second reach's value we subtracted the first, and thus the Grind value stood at -0.16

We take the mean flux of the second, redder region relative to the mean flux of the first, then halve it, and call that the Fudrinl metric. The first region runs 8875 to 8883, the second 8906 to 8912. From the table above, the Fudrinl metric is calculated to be 0.505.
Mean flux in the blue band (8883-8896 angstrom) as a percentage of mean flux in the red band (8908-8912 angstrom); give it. 101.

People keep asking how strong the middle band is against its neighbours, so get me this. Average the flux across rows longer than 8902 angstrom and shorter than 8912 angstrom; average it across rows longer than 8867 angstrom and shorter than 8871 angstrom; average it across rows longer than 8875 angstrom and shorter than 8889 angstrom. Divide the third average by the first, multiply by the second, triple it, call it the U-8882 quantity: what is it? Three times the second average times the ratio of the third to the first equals 24.7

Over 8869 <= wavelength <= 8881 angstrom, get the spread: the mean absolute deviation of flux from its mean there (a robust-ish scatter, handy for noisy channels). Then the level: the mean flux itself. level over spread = 303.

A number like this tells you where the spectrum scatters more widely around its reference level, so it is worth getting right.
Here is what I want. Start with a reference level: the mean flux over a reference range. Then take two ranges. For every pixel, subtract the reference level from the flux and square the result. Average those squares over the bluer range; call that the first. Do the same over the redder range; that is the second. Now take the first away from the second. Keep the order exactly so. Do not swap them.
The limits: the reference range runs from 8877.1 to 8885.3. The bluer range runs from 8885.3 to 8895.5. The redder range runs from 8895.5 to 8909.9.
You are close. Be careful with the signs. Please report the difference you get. -0.010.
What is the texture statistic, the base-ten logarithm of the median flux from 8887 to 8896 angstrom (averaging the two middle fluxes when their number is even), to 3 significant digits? 0.933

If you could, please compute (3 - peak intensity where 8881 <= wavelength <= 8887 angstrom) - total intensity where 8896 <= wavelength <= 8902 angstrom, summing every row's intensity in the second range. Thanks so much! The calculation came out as -31.2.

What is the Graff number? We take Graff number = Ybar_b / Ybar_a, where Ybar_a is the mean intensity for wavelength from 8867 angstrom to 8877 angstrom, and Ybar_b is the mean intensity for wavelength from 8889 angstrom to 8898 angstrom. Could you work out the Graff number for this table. 1.03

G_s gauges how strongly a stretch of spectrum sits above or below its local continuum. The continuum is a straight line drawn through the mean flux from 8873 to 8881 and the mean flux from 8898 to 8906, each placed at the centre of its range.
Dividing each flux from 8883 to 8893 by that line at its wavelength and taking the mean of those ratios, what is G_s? 1.01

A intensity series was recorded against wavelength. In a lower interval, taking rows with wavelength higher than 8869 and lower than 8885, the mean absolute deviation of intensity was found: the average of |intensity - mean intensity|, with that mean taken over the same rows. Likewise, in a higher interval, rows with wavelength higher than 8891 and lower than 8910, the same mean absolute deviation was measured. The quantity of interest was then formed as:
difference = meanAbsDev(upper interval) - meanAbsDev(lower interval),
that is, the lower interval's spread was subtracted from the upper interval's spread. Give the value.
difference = -0.019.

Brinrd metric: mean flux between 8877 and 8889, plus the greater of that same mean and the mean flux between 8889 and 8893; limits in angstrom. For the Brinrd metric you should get 17.0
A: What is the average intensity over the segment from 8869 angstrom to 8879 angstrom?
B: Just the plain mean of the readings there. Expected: 8.30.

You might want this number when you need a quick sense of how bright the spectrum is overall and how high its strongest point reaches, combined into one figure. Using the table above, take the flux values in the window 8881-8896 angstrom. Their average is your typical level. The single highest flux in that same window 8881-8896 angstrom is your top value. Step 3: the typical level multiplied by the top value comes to 73.2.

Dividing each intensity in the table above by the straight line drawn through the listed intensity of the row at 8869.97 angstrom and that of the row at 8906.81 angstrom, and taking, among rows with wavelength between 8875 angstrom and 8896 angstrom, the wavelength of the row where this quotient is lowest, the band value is 8876.10 angstrom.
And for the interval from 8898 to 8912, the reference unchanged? 8910.91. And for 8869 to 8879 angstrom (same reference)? 8874.06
